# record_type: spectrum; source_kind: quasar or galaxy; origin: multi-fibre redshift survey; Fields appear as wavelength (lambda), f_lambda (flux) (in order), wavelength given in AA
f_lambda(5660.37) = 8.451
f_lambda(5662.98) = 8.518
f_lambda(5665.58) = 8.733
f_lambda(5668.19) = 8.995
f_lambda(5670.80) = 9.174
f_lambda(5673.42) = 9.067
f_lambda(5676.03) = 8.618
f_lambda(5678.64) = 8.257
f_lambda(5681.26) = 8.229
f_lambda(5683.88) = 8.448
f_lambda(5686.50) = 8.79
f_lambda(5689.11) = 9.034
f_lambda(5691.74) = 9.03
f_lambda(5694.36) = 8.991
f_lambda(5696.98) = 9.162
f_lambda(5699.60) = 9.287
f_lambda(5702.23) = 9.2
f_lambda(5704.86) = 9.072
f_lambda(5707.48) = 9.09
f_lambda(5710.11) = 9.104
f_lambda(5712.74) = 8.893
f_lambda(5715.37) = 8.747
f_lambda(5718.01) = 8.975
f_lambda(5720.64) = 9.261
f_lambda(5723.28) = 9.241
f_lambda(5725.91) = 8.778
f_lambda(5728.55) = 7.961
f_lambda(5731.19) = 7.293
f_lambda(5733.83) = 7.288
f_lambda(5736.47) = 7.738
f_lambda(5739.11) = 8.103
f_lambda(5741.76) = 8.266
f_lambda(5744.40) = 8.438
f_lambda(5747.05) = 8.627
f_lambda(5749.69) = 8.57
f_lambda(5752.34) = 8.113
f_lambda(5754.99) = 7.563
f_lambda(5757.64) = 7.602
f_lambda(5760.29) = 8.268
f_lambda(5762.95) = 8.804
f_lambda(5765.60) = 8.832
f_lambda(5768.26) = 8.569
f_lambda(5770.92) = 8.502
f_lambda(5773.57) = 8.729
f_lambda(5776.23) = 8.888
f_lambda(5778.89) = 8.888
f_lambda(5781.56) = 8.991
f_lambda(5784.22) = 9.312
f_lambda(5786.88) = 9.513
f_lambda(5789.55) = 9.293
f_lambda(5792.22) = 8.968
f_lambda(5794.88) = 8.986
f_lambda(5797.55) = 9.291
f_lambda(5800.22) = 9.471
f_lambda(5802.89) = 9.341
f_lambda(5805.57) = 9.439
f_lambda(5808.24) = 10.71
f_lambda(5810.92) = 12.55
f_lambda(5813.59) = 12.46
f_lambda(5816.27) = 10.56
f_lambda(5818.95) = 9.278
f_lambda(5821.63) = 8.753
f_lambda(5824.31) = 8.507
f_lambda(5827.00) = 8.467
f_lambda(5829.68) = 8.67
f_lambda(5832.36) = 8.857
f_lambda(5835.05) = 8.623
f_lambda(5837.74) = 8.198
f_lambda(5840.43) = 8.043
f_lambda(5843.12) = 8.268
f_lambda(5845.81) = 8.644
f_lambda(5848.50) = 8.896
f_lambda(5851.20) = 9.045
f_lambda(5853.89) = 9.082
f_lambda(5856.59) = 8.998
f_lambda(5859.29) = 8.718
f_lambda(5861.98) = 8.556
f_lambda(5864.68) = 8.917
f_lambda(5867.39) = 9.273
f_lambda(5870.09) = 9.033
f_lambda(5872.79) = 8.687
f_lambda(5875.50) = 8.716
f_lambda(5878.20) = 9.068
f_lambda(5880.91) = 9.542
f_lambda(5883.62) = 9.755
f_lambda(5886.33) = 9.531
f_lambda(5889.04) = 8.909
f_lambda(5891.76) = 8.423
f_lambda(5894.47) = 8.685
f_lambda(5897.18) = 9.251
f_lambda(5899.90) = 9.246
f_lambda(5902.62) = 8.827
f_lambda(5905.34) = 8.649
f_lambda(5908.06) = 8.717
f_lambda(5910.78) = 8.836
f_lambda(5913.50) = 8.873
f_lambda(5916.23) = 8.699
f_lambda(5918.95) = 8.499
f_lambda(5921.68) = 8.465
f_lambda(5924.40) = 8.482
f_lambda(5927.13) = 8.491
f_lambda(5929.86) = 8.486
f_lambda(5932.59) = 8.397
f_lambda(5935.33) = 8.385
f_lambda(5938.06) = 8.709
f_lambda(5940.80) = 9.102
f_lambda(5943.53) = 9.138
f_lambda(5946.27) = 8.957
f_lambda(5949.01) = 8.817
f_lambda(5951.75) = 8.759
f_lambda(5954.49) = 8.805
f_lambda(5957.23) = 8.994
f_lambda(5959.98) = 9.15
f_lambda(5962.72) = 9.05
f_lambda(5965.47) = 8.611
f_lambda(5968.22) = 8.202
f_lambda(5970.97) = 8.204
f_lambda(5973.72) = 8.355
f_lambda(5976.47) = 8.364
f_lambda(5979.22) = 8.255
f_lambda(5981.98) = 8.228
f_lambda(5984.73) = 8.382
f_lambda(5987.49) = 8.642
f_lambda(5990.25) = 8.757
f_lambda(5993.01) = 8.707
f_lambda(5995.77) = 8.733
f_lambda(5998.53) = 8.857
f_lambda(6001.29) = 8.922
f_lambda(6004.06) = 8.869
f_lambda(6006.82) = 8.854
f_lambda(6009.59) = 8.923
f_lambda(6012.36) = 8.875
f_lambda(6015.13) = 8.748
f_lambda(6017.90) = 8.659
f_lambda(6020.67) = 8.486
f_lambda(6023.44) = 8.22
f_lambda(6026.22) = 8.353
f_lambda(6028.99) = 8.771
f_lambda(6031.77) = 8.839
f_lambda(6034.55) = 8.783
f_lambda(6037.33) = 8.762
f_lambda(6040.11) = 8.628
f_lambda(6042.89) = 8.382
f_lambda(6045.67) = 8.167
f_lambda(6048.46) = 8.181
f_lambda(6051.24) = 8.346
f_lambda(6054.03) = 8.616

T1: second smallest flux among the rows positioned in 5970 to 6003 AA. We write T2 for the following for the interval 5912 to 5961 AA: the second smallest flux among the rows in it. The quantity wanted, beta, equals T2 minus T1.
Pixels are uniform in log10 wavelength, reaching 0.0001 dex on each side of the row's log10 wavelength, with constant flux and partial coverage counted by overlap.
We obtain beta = 0.2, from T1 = 8.228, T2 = 8.397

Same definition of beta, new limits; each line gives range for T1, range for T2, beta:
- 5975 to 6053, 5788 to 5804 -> 0.8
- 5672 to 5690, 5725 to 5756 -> -1.0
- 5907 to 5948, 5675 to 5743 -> -1.1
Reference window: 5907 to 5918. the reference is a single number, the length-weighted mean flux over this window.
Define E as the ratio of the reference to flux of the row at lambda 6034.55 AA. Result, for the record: 1.00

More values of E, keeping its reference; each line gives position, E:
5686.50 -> 1.00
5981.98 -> 1.07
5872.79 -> 1.01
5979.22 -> 1.06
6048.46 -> 1.07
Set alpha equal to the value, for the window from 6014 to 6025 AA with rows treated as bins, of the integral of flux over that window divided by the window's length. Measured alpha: 8.52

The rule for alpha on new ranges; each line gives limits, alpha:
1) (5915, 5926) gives 8.54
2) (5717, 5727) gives 9.08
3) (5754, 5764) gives 8.05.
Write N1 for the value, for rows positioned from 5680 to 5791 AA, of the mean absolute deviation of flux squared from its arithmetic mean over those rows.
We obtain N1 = 7.7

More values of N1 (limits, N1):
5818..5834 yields 3.7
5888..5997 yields 4.1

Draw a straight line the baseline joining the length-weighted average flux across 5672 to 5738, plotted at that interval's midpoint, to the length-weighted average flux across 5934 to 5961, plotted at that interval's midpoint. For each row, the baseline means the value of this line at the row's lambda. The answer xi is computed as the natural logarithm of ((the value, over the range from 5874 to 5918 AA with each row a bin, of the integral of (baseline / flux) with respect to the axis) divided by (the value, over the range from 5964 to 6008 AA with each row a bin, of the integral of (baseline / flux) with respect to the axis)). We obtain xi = -0.05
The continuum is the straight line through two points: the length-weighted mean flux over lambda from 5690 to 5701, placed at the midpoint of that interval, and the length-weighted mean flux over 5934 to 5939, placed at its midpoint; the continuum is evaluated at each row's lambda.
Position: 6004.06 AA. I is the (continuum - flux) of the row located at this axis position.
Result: -0.5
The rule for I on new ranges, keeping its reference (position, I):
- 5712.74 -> 0.2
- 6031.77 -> -0.5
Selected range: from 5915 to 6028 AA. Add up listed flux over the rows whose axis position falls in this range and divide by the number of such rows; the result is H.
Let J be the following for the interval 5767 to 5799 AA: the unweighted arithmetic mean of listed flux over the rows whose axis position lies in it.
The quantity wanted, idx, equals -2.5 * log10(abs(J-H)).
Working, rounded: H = 8.65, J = 8.99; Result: 1.2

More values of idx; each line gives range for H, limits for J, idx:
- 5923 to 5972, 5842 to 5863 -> 2.9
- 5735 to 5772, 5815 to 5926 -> 0.6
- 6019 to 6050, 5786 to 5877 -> 0.4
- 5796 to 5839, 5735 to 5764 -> -0.4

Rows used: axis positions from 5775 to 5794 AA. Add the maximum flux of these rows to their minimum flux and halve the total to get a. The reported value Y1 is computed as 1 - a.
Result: -8.2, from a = 9.2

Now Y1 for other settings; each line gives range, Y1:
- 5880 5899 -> -8.1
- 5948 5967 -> -7.9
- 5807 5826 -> -9.5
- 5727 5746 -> -6.9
